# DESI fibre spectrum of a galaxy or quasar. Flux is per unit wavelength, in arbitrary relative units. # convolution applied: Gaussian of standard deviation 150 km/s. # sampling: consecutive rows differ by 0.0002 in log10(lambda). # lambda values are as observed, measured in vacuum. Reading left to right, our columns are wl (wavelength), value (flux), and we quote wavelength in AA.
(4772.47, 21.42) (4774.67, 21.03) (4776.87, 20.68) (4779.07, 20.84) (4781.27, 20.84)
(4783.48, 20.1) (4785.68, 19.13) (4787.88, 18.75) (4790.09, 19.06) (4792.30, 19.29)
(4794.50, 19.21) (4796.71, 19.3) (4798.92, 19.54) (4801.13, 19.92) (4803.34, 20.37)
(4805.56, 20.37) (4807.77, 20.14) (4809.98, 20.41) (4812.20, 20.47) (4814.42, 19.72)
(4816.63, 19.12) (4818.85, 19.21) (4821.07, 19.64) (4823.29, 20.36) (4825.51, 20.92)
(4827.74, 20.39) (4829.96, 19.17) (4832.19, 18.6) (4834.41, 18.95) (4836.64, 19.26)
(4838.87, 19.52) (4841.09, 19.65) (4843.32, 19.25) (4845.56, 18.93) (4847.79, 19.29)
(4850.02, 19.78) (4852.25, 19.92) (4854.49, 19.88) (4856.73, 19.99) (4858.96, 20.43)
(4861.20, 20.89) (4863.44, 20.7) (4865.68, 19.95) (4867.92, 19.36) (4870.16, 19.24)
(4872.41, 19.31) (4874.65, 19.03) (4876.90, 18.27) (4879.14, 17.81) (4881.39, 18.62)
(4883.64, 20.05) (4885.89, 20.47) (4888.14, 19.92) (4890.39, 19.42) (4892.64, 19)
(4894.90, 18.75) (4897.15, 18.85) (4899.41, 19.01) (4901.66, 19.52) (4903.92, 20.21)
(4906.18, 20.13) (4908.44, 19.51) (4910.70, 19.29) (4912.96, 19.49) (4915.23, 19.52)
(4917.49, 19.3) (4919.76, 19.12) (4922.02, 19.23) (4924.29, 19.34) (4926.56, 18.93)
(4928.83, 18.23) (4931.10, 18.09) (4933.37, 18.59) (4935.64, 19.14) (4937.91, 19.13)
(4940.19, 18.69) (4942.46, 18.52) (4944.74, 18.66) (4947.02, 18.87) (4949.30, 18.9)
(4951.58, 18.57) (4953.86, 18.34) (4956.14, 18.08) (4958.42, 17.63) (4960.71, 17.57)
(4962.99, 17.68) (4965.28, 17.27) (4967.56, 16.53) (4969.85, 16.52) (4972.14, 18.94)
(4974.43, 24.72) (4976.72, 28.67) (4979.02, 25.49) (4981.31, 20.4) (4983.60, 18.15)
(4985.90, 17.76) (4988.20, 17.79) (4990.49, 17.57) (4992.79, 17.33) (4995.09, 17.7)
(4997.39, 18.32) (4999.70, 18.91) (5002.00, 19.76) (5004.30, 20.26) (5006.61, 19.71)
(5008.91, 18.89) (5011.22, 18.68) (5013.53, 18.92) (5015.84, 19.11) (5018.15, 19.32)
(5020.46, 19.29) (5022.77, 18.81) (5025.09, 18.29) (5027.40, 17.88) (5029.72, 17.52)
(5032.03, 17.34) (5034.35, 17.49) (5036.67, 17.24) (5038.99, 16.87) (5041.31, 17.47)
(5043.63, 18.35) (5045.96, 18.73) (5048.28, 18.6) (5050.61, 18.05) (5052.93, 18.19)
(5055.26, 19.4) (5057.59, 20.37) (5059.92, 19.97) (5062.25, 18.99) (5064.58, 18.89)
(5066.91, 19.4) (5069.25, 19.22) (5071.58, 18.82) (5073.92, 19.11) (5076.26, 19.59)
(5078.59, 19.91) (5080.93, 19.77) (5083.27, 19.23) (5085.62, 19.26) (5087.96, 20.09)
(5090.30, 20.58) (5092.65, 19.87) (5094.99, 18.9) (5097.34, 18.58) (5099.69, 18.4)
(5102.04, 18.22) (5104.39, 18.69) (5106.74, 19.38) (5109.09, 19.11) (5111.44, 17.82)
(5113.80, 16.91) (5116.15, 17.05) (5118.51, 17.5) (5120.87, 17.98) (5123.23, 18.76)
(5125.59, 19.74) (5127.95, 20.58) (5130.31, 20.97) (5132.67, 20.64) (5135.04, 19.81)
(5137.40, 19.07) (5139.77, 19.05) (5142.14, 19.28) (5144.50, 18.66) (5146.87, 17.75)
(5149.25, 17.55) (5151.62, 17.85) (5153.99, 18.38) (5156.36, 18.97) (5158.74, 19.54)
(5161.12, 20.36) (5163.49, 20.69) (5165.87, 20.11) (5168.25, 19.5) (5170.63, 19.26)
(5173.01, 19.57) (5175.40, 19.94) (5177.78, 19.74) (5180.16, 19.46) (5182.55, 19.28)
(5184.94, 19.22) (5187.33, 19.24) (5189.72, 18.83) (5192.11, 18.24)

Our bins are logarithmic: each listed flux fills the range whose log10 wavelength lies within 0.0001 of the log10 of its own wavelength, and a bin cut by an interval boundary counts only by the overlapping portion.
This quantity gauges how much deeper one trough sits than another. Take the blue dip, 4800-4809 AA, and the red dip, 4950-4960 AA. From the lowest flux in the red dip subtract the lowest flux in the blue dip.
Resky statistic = -2.3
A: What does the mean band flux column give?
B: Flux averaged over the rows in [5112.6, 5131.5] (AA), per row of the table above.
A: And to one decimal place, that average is 18.7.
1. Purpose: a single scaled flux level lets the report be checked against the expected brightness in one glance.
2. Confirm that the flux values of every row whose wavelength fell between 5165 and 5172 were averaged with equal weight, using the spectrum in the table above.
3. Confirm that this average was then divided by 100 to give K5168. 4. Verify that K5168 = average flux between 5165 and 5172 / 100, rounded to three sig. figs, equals 0.196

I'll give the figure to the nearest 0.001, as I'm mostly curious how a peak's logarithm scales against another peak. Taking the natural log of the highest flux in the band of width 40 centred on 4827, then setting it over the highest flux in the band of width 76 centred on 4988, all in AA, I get 0.106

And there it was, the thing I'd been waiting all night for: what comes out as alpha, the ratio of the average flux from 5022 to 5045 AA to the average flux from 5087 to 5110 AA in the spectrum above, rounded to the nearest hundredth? 0.92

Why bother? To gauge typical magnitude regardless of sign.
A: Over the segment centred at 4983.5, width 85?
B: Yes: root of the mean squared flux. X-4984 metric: 19.2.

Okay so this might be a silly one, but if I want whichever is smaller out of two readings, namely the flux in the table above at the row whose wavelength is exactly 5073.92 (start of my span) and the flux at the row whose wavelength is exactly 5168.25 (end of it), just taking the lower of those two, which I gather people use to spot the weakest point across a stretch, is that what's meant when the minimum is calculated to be 19.1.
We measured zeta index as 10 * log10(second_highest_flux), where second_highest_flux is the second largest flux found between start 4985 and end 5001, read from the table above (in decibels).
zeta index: 12.6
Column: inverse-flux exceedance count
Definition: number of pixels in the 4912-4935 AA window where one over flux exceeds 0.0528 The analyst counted 4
